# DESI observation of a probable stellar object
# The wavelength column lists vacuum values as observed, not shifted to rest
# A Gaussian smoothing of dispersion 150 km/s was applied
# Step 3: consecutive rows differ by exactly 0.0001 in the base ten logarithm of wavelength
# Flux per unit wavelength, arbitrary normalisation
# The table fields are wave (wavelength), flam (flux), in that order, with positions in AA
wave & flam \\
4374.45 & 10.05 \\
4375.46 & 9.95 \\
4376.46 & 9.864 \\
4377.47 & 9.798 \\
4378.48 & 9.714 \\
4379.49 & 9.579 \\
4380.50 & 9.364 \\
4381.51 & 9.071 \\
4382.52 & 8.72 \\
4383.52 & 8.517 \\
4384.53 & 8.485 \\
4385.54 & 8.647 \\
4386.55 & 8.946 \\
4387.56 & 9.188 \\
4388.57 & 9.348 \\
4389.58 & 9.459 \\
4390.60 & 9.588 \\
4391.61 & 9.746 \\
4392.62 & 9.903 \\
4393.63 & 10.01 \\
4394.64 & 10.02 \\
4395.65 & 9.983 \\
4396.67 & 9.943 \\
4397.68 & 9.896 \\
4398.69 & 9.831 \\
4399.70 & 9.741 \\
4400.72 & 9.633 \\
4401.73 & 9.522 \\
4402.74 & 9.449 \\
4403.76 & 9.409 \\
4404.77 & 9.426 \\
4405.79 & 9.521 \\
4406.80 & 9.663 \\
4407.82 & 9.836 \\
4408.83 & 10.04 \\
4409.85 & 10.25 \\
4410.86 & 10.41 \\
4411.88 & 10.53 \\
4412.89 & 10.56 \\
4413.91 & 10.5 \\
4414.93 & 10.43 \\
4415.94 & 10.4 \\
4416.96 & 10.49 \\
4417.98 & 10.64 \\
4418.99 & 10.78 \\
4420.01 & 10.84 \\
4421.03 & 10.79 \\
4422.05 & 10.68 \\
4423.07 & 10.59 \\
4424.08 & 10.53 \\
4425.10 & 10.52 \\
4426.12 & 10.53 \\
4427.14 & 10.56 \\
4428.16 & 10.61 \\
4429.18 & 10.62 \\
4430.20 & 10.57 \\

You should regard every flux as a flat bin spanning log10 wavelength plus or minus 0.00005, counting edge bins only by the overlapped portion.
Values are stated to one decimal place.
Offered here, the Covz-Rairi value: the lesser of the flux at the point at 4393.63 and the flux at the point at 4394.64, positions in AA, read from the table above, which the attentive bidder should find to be 10.0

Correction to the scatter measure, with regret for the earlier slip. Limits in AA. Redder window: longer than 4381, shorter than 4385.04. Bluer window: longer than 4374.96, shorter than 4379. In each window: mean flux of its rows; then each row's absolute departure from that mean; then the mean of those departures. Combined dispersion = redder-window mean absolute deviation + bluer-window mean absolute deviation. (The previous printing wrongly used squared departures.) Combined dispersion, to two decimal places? 0.27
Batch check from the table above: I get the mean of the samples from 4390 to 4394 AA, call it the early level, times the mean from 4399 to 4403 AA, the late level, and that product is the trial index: 94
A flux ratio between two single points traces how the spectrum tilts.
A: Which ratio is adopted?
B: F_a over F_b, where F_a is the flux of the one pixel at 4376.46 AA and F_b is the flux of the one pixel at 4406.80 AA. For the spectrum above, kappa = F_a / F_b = 1.02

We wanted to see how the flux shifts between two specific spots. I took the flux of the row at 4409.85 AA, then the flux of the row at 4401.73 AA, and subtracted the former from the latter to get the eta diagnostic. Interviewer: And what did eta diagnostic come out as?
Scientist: -0.73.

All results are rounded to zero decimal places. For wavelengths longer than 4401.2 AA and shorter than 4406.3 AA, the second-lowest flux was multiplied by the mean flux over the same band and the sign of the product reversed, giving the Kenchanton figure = -89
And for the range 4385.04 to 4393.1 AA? -84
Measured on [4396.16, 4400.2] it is -97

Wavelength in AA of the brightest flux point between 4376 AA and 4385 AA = 4376.46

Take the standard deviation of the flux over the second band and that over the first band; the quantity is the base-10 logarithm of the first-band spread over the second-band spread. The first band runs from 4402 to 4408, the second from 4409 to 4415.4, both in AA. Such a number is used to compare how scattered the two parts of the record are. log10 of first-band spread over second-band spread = 0.2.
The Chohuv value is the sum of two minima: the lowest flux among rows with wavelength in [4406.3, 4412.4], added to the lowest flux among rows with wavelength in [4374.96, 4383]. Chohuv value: 18.4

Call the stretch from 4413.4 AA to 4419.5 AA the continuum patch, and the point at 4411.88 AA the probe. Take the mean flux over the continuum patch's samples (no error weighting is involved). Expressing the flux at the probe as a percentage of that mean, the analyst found 100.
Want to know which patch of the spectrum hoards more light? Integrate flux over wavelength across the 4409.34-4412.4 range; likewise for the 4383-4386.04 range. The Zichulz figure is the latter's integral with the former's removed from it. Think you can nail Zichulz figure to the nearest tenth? -5.8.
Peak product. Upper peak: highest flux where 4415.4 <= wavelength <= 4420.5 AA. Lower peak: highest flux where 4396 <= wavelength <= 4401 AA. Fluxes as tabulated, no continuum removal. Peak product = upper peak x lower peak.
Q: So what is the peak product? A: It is 108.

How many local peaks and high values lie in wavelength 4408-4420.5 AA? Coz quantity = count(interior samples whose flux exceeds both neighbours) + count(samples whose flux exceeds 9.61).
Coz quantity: 13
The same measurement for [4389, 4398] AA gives 8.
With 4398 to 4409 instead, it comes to 6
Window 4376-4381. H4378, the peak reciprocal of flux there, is 0.107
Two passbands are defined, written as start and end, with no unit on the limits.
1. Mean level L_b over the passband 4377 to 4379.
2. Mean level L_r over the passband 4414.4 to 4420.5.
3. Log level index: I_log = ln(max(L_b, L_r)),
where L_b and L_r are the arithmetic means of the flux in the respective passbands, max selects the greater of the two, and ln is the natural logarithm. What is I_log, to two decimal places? 2.36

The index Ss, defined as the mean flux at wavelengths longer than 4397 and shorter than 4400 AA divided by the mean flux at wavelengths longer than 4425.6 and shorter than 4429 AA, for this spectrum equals 0.93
